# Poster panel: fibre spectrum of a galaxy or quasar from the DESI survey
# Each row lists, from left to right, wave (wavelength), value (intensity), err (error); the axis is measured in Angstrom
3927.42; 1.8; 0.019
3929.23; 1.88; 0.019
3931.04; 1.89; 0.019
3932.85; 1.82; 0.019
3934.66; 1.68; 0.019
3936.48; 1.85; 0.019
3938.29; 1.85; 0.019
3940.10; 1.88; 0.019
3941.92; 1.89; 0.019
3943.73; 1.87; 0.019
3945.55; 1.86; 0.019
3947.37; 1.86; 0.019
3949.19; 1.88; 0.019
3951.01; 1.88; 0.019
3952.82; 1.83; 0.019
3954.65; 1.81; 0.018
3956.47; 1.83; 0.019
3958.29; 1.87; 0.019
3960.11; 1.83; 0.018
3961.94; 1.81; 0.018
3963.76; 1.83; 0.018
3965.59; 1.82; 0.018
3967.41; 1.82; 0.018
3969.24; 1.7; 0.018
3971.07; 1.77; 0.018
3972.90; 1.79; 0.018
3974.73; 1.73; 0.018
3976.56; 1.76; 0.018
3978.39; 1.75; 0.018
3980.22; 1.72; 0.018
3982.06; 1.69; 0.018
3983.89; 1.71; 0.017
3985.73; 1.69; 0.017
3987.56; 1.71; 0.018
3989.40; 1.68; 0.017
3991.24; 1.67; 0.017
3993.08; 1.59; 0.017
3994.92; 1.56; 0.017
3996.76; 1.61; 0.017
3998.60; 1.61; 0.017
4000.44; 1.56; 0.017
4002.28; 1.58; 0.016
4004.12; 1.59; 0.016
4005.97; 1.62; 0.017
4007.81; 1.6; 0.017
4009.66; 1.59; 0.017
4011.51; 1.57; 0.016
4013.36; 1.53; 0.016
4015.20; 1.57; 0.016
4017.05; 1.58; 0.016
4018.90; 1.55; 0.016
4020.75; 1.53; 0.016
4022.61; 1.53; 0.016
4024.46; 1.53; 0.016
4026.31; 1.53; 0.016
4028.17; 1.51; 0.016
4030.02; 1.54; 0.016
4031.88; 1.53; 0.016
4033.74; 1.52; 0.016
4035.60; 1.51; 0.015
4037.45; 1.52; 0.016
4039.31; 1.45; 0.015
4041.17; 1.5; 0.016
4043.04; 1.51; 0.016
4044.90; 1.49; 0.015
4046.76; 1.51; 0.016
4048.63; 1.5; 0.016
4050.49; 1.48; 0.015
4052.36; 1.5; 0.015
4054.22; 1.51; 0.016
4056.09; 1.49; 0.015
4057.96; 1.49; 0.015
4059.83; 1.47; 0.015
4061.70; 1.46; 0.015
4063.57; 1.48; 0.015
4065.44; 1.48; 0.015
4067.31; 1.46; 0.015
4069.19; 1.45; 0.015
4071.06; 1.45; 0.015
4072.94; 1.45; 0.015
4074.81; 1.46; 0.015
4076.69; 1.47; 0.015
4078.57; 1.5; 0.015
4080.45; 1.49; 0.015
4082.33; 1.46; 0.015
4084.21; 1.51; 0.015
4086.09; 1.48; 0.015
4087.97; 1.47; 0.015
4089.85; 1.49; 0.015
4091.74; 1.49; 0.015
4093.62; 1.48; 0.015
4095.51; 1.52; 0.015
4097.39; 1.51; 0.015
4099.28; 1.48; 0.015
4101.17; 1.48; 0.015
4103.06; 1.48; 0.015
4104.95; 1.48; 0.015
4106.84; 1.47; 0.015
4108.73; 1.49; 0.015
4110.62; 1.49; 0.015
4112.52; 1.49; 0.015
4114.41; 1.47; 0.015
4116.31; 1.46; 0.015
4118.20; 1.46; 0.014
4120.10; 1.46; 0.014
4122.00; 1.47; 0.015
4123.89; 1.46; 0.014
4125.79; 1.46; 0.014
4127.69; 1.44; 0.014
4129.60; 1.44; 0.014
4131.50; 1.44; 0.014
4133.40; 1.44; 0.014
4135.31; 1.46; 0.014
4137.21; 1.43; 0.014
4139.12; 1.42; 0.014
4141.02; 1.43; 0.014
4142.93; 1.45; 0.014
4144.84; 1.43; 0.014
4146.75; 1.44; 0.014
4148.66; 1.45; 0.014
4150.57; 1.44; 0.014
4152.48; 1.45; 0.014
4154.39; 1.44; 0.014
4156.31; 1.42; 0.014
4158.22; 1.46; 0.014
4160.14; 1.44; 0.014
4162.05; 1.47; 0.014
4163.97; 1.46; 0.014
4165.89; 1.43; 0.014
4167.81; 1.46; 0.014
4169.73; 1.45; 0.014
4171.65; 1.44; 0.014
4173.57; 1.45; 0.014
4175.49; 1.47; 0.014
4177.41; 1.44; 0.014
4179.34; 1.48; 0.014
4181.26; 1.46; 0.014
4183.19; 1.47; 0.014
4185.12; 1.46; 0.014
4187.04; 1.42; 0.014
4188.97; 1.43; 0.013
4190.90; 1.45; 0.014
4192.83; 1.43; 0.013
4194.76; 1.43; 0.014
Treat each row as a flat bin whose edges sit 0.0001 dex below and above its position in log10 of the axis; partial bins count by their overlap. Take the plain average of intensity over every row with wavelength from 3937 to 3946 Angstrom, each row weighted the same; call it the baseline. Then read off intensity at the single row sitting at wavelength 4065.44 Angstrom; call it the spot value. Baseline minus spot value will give 0.39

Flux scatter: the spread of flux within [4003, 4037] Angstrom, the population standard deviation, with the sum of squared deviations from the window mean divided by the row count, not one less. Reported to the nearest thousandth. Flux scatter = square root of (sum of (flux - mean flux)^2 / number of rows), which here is 0.032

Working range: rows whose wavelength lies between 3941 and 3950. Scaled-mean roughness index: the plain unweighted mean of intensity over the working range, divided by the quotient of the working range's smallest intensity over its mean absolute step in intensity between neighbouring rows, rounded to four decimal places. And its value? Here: 0.0126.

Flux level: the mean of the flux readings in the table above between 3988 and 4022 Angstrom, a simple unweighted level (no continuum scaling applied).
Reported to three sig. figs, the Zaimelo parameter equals 1.59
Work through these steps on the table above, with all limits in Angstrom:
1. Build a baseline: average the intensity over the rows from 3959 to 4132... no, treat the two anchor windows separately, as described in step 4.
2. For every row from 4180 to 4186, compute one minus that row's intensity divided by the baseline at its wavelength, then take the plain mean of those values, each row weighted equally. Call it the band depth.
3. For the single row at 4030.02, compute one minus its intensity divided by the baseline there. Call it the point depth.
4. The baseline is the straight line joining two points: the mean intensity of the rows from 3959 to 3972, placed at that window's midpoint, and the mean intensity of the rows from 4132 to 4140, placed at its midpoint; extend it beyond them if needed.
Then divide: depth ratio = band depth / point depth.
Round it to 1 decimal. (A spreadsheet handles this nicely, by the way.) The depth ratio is -1.3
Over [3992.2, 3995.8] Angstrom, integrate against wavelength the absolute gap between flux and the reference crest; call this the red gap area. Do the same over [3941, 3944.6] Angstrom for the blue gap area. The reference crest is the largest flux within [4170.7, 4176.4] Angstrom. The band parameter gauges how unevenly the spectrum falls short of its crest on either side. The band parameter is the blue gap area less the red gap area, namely 1.1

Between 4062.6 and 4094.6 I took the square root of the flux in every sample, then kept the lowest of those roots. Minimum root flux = 1.20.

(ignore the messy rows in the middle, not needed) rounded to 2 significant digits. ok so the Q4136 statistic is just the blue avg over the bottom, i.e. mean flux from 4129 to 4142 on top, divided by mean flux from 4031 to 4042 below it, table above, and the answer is 0.95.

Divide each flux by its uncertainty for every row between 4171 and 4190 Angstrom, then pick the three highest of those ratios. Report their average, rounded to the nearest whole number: 107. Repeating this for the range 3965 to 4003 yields 101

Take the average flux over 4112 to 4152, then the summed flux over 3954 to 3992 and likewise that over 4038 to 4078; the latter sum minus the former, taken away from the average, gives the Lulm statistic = 7.4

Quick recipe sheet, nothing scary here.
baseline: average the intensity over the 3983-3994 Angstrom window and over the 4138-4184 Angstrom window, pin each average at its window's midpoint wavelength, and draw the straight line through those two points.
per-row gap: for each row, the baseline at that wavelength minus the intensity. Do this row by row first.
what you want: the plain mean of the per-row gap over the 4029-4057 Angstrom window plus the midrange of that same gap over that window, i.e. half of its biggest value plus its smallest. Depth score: 0.22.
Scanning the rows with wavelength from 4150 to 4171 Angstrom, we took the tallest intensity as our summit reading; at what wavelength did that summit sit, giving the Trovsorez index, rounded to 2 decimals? 4162.05 Angstrom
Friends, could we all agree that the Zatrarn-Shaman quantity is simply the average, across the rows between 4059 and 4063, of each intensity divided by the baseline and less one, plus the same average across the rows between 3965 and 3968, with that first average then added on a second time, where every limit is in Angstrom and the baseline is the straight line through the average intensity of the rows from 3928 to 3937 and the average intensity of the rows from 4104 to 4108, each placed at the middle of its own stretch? -0.09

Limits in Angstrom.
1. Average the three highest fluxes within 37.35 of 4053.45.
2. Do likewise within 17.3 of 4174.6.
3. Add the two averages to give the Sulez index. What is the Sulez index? 3.03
